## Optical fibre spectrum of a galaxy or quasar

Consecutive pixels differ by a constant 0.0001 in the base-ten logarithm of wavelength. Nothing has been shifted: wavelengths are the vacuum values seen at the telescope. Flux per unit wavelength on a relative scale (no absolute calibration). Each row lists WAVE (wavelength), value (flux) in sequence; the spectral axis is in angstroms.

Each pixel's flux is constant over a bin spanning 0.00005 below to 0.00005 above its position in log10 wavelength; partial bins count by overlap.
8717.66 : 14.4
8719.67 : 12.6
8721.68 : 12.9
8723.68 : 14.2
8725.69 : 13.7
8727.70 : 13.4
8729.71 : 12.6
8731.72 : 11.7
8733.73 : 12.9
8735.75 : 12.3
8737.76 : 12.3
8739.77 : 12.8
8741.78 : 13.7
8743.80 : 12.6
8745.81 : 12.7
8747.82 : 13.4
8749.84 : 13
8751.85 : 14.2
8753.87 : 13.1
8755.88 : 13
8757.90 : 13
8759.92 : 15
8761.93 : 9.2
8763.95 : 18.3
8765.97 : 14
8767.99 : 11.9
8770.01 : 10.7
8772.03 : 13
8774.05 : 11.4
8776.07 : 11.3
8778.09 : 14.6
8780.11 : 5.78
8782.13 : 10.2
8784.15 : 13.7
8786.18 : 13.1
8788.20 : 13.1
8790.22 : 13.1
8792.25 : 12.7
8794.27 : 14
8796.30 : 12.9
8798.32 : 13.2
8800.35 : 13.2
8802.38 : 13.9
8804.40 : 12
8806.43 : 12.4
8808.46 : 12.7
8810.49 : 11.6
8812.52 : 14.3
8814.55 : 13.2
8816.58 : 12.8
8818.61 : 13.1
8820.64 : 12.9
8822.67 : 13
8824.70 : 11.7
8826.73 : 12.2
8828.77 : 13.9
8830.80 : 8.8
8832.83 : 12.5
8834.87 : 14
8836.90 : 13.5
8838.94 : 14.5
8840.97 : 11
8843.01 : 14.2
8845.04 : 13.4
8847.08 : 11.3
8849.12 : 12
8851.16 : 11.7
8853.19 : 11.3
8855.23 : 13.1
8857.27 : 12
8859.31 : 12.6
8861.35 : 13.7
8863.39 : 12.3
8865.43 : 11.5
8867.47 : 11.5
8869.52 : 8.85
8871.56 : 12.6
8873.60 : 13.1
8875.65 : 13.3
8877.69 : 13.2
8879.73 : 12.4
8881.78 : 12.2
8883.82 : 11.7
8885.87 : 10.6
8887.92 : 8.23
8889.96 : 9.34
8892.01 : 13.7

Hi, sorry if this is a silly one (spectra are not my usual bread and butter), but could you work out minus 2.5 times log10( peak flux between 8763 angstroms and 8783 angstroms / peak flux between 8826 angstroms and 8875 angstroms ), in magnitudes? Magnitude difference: -0.253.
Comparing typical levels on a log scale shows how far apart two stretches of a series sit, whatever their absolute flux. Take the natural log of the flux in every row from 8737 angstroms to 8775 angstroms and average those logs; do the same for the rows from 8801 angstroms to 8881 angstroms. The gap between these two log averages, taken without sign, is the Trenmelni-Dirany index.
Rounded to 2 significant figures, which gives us 0.036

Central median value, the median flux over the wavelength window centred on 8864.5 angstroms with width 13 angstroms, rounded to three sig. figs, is 11.9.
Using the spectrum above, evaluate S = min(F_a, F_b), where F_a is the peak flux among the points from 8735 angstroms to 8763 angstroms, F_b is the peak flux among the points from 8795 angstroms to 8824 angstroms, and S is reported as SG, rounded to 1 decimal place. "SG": 14.3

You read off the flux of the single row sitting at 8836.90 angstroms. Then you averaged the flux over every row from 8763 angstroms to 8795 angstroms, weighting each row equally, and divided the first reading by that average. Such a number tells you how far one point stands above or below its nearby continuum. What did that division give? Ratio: 1.08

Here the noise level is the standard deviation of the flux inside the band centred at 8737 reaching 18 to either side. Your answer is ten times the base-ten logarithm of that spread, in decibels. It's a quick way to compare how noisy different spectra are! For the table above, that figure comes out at -2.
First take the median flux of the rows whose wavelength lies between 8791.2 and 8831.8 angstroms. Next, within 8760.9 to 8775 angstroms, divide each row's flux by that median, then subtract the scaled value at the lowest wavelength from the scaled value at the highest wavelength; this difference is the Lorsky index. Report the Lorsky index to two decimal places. 0.17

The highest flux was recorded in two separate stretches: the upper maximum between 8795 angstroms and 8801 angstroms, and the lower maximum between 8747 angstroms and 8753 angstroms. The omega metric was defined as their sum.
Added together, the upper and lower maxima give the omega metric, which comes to 27.4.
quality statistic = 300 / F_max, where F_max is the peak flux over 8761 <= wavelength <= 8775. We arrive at 16.4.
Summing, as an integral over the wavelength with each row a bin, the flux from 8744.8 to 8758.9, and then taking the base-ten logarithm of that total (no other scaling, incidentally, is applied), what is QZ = 2.27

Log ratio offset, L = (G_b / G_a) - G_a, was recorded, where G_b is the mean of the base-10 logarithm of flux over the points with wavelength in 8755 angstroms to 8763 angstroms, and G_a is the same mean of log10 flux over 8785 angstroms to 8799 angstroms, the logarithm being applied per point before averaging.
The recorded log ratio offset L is -0.14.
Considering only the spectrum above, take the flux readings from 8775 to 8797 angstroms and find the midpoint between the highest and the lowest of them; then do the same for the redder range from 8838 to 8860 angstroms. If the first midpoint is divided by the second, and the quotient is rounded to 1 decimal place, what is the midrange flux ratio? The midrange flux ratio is 0.8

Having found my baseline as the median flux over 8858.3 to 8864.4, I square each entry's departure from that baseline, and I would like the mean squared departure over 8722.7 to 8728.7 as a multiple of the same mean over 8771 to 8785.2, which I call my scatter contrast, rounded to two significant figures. 0.17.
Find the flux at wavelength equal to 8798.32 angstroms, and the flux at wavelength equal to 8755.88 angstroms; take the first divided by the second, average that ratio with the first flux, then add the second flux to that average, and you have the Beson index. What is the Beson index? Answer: 20.1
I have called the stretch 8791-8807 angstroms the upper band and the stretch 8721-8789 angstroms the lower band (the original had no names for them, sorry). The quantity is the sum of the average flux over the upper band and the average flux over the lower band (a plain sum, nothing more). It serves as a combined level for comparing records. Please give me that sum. 25.8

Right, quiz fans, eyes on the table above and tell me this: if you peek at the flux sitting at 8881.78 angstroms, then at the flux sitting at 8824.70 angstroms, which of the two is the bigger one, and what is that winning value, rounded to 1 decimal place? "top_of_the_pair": 12.2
